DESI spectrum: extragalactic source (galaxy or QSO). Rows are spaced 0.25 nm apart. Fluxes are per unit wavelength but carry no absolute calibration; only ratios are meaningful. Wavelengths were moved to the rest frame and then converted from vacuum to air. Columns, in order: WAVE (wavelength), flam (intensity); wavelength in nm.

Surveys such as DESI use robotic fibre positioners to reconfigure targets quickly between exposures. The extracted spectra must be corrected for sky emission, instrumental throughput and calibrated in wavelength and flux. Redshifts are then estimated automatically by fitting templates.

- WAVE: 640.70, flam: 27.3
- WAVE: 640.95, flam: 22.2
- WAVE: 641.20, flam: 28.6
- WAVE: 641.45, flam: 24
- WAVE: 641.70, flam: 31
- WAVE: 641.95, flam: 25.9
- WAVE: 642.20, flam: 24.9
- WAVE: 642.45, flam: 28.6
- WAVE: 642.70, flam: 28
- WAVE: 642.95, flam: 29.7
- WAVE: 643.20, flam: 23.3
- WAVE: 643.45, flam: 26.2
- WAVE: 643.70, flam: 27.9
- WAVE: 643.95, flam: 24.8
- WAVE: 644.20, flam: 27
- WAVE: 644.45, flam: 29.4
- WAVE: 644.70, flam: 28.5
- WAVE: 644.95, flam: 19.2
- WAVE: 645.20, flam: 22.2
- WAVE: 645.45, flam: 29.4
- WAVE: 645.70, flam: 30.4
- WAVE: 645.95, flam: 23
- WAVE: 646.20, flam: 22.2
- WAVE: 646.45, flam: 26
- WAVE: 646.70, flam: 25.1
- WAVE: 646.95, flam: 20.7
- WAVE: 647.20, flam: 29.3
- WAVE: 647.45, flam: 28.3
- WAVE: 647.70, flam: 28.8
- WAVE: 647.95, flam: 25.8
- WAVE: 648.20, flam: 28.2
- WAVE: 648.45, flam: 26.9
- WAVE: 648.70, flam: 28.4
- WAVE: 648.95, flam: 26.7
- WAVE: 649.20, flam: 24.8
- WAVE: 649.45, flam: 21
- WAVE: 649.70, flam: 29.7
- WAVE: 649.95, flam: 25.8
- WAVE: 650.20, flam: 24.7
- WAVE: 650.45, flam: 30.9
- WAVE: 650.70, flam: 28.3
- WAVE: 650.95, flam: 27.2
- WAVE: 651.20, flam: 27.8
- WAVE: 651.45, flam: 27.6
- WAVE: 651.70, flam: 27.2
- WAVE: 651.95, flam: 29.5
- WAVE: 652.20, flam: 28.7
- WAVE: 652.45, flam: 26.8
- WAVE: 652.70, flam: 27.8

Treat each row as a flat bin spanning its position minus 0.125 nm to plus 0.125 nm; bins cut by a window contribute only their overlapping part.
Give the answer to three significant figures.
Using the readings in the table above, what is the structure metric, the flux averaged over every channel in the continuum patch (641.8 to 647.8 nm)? 26.2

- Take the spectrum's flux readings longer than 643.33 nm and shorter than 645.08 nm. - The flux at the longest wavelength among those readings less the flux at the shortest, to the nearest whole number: -7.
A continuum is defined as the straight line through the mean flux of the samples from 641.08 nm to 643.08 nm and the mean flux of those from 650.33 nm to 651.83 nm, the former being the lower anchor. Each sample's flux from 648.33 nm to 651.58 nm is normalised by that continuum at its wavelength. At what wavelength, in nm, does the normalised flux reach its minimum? 649.45 nm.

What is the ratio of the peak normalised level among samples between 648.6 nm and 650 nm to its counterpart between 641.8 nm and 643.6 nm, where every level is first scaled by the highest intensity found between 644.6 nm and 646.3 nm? 1.00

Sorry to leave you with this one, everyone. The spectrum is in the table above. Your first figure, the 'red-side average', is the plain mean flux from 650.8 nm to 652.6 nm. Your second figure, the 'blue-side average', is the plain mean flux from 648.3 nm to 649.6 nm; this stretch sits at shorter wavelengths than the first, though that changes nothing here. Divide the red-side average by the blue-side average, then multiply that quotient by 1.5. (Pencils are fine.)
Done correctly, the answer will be 1.63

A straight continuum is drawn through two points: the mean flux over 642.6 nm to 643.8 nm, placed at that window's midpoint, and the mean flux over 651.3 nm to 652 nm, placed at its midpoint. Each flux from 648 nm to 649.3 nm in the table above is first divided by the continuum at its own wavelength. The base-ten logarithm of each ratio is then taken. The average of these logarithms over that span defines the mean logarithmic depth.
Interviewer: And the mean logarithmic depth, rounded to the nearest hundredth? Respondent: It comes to -0.01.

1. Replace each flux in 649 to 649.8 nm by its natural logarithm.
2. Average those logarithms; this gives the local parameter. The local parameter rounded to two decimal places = 3.22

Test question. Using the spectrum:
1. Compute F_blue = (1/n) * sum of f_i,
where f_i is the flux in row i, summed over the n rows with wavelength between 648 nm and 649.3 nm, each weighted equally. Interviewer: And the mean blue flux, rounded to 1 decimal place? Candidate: 27.0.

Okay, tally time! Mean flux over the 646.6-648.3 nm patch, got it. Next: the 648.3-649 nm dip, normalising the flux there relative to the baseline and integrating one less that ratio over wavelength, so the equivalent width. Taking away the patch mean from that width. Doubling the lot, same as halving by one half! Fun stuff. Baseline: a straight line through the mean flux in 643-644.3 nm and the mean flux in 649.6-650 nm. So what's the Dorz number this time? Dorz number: -53.2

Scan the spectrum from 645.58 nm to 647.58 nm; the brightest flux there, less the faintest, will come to 9.7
